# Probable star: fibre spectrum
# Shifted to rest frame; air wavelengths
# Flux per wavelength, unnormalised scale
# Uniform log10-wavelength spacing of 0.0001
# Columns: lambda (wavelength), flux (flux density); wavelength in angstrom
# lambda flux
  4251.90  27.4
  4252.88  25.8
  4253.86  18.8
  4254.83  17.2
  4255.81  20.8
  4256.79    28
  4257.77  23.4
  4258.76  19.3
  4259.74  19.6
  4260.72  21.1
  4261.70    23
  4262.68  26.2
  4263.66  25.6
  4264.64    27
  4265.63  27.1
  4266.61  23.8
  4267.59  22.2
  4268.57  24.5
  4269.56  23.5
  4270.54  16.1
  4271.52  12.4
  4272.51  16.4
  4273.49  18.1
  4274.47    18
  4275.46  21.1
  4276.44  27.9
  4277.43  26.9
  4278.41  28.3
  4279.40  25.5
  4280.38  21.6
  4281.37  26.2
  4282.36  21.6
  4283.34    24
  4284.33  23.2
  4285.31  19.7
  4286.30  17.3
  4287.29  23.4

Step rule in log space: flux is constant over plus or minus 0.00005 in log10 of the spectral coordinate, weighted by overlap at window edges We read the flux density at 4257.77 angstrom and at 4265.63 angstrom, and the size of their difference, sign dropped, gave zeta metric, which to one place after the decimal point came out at 3.7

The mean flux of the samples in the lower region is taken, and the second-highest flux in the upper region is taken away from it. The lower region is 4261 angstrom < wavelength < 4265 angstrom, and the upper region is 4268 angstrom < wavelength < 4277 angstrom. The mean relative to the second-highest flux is 1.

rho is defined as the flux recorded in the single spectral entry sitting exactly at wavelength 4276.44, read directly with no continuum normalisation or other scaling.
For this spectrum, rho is 27.9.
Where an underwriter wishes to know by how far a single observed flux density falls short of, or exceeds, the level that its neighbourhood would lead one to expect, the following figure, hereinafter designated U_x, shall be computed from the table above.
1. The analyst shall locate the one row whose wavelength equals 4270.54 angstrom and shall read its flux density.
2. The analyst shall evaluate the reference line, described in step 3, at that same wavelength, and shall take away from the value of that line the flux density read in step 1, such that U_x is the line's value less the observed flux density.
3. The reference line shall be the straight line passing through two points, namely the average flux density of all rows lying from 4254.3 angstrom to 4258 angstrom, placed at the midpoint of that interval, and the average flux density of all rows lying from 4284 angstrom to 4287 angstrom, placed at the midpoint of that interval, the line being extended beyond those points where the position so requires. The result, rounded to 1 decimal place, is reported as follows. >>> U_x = 5.1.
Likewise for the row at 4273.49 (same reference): 2.9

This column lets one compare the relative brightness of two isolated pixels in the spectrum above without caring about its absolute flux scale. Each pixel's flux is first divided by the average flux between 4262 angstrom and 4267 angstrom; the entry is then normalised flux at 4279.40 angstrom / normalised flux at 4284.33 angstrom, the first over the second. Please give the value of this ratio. 1.10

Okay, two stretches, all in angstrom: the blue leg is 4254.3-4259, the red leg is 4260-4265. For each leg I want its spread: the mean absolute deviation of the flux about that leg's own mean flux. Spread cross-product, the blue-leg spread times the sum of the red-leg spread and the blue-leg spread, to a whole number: 16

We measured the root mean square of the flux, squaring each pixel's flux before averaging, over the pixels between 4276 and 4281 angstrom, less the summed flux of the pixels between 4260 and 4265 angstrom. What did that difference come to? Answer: -97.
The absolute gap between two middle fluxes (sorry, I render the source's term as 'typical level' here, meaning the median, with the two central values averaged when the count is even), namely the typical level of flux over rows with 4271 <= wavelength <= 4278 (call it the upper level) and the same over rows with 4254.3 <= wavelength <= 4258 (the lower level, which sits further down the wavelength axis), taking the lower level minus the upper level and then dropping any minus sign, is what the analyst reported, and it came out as 4.0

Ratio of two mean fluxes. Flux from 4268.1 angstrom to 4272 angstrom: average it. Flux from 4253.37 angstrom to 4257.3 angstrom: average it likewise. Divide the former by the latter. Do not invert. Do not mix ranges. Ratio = 0.90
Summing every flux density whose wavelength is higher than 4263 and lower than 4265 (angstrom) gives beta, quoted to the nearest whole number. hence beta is 53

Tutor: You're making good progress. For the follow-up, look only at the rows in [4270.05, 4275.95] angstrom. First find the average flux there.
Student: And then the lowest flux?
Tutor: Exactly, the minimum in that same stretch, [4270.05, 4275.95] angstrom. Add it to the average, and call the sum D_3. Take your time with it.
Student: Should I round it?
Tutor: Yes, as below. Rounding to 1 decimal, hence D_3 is 29.4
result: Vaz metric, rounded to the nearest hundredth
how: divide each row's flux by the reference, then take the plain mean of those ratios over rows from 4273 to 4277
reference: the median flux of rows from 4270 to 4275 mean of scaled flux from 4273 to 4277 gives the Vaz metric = 1.30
